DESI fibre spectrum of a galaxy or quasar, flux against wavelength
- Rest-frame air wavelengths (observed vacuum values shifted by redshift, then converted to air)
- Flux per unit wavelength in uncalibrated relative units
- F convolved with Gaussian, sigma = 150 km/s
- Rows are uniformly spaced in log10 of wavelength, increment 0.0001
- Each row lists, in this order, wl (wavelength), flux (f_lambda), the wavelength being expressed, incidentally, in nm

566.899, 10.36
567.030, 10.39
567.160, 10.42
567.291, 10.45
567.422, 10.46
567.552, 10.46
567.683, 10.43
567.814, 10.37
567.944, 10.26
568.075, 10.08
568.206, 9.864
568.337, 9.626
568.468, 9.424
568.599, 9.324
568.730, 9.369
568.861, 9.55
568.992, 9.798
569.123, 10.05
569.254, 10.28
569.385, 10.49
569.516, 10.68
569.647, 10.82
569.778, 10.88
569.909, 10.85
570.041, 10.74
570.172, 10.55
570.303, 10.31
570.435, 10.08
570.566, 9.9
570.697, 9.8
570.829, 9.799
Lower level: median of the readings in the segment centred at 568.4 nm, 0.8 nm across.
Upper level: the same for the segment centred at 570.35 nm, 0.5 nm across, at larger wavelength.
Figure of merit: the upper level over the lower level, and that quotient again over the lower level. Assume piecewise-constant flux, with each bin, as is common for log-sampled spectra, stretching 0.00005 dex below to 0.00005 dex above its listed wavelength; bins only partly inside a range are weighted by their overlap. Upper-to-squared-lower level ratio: 0.112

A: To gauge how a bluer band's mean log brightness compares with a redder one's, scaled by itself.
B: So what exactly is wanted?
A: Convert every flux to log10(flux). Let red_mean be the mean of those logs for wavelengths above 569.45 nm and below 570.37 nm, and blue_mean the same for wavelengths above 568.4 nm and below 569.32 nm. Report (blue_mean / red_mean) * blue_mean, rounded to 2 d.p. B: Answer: 0.94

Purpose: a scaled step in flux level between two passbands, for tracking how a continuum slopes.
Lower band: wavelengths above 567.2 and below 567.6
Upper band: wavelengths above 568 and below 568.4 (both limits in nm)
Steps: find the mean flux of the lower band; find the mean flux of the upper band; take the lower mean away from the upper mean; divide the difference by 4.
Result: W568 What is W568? -0.15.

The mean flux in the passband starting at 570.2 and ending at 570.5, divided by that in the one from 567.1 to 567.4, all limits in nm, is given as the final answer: 0.98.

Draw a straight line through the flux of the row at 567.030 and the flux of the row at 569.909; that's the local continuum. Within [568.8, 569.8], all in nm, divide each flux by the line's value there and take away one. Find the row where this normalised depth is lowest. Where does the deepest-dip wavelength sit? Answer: 568.861 nm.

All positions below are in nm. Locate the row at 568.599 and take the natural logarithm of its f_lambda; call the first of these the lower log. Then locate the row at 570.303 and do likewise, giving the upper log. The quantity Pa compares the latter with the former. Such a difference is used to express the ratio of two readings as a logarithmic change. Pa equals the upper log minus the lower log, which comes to 0.10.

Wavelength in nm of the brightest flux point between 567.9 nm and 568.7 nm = 567.944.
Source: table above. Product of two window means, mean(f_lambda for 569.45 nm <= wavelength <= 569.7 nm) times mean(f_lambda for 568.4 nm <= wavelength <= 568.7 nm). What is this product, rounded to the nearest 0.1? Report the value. 100.8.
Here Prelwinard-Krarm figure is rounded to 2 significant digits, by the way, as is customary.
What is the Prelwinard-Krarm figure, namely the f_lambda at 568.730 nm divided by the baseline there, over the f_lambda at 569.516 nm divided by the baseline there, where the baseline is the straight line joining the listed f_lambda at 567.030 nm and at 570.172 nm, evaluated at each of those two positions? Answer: 0.88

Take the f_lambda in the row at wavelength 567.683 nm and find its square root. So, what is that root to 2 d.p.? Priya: 3.23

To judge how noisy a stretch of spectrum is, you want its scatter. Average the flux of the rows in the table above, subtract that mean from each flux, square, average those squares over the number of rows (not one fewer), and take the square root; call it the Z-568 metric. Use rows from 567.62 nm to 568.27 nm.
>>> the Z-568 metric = 0.21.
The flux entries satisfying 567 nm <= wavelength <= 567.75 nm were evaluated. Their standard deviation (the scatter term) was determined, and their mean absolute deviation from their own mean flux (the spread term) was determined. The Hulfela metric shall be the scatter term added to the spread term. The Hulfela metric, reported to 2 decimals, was 0.05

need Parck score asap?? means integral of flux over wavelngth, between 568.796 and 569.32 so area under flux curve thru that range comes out 5.20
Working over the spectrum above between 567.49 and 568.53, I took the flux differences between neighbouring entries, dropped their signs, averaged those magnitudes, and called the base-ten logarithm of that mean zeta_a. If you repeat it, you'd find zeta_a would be -0.83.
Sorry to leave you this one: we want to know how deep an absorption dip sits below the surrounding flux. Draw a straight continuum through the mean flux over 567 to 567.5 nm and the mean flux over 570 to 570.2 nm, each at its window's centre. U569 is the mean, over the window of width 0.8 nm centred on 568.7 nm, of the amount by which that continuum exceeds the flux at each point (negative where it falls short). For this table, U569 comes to 1.0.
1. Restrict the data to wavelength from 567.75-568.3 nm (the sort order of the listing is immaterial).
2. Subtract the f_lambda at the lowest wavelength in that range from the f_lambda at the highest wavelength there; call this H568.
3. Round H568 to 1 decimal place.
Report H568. -0.5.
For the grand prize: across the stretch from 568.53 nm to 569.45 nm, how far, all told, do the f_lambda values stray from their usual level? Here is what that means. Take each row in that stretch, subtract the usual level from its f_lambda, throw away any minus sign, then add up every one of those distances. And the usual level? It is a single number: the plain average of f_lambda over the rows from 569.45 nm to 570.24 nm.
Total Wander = 6.4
